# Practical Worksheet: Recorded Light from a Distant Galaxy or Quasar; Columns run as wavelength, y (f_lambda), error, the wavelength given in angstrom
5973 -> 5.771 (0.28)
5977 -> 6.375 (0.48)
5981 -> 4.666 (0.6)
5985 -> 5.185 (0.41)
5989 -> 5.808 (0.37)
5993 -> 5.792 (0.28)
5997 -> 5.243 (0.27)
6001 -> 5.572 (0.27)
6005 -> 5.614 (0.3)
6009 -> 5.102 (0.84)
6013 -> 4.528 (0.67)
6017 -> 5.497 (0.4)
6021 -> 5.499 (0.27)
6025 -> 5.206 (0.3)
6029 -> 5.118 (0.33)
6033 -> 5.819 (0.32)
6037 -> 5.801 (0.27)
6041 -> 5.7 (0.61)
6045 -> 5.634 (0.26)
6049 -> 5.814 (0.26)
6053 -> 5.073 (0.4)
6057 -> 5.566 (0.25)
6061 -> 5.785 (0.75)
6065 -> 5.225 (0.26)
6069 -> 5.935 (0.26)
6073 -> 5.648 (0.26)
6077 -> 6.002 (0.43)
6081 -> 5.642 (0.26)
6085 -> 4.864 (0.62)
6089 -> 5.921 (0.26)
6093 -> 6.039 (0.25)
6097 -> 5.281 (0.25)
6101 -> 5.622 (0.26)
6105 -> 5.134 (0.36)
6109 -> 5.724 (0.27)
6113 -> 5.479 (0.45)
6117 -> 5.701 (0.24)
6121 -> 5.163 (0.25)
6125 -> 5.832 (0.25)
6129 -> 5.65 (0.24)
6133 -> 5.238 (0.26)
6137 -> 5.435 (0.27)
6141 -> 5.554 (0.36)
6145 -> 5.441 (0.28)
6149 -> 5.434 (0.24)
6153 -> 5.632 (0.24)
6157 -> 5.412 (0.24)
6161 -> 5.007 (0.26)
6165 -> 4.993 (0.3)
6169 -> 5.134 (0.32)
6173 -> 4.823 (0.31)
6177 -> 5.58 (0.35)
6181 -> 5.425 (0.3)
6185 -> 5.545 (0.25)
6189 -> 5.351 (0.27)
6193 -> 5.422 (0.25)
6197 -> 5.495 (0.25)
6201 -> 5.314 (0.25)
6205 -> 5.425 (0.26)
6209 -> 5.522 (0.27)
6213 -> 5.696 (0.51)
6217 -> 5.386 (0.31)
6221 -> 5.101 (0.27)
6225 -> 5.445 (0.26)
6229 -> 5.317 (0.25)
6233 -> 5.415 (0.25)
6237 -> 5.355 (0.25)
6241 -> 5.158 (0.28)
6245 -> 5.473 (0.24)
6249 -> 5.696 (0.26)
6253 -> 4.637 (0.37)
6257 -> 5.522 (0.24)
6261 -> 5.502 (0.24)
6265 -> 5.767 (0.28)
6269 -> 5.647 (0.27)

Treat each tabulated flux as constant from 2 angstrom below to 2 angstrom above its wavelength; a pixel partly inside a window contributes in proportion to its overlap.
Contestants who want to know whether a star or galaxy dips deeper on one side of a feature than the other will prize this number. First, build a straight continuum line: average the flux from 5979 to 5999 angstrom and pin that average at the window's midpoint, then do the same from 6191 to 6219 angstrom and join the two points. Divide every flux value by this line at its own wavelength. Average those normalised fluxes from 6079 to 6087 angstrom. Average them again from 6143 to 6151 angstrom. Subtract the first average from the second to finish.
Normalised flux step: 0.03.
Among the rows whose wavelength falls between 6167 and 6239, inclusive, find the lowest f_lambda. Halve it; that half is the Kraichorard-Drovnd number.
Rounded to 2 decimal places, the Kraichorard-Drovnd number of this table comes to 2.41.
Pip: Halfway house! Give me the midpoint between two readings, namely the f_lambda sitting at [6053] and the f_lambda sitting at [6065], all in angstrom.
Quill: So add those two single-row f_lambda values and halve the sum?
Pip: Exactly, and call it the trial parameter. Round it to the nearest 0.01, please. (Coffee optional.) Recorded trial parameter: 5.15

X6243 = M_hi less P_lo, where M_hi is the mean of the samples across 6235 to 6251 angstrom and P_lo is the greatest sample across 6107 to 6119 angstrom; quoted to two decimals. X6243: -0.30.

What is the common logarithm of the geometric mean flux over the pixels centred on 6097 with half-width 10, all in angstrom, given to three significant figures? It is 0.747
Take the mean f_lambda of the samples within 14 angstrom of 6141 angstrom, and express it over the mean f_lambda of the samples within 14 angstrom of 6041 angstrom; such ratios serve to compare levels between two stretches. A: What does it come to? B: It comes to 0.99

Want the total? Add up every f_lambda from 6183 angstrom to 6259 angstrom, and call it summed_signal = 102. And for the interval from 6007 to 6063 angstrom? 76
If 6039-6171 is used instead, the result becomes 182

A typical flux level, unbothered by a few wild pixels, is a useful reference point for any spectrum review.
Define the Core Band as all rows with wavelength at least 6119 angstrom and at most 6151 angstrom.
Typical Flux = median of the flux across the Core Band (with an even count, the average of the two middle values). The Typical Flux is 5.44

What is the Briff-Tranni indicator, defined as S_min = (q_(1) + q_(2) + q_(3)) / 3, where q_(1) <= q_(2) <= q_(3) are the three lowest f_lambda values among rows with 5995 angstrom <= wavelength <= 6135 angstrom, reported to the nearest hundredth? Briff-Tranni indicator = 4.82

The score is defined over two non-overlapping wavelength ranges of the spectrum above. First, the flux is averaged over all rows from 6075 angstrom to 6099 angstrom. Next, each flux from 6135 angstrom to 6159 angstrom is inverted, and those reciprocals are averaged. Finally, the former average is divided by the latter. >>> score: 30.8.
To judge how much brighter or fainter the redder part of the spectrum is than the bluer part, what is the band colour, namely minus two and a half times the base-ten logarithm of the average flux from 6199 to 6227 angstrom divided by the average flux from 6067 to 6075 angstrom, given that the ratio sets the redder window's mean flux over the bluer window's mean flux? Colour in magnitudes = 0.07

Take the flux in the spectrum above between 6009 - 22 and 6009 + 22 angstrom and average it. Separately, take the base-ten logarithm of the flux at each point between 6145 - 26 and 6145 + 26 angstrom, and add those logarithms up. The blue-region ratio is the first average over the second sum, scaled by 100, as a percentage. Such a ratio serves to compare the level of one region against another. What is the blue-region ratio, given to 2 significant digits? 56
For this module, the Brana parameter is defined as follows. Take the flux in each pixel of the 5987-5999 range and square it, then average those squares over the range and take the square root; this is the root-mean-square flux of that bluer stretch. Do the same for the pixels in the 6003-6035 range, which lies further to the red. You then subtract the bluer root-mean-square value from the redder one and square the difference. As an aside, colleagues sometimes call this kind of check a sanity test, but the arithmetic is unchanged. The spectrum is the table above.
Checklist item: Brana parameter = 0.10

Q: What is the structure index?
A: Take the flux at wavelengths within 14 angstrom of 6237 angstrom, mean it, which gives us 5.41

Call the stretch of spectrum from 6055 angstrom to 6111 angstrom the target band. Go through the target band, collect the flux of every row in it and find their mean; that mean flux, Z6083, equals 5.60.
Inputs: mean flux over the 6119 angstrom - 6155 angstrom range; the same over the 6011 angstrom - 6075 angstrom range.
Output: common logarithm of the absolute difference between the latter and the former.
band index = -2.4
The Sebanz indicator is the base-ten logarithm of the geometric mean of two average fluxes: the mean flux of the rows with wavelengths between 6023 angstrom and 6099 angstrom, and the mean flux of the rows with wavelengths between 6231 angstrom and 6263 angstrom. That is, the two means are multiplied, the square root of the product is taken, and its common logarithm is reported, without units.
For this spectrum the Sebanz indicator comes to 0.737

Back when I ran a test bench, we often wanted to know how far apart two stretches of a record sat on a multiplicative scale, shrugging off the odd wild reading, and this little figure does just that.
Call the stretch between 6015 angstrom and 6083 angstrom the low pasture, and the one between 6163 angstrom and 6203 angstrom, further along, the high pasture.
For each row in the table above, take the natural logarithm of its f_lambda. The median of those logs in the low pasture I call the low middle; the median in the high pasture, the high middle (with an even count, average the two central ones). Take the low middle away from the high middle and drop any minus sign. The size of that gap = 0.046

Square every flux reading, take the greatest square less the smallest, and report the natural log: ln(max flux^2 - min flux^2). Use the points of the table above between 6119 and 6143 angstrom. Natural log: 2.00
